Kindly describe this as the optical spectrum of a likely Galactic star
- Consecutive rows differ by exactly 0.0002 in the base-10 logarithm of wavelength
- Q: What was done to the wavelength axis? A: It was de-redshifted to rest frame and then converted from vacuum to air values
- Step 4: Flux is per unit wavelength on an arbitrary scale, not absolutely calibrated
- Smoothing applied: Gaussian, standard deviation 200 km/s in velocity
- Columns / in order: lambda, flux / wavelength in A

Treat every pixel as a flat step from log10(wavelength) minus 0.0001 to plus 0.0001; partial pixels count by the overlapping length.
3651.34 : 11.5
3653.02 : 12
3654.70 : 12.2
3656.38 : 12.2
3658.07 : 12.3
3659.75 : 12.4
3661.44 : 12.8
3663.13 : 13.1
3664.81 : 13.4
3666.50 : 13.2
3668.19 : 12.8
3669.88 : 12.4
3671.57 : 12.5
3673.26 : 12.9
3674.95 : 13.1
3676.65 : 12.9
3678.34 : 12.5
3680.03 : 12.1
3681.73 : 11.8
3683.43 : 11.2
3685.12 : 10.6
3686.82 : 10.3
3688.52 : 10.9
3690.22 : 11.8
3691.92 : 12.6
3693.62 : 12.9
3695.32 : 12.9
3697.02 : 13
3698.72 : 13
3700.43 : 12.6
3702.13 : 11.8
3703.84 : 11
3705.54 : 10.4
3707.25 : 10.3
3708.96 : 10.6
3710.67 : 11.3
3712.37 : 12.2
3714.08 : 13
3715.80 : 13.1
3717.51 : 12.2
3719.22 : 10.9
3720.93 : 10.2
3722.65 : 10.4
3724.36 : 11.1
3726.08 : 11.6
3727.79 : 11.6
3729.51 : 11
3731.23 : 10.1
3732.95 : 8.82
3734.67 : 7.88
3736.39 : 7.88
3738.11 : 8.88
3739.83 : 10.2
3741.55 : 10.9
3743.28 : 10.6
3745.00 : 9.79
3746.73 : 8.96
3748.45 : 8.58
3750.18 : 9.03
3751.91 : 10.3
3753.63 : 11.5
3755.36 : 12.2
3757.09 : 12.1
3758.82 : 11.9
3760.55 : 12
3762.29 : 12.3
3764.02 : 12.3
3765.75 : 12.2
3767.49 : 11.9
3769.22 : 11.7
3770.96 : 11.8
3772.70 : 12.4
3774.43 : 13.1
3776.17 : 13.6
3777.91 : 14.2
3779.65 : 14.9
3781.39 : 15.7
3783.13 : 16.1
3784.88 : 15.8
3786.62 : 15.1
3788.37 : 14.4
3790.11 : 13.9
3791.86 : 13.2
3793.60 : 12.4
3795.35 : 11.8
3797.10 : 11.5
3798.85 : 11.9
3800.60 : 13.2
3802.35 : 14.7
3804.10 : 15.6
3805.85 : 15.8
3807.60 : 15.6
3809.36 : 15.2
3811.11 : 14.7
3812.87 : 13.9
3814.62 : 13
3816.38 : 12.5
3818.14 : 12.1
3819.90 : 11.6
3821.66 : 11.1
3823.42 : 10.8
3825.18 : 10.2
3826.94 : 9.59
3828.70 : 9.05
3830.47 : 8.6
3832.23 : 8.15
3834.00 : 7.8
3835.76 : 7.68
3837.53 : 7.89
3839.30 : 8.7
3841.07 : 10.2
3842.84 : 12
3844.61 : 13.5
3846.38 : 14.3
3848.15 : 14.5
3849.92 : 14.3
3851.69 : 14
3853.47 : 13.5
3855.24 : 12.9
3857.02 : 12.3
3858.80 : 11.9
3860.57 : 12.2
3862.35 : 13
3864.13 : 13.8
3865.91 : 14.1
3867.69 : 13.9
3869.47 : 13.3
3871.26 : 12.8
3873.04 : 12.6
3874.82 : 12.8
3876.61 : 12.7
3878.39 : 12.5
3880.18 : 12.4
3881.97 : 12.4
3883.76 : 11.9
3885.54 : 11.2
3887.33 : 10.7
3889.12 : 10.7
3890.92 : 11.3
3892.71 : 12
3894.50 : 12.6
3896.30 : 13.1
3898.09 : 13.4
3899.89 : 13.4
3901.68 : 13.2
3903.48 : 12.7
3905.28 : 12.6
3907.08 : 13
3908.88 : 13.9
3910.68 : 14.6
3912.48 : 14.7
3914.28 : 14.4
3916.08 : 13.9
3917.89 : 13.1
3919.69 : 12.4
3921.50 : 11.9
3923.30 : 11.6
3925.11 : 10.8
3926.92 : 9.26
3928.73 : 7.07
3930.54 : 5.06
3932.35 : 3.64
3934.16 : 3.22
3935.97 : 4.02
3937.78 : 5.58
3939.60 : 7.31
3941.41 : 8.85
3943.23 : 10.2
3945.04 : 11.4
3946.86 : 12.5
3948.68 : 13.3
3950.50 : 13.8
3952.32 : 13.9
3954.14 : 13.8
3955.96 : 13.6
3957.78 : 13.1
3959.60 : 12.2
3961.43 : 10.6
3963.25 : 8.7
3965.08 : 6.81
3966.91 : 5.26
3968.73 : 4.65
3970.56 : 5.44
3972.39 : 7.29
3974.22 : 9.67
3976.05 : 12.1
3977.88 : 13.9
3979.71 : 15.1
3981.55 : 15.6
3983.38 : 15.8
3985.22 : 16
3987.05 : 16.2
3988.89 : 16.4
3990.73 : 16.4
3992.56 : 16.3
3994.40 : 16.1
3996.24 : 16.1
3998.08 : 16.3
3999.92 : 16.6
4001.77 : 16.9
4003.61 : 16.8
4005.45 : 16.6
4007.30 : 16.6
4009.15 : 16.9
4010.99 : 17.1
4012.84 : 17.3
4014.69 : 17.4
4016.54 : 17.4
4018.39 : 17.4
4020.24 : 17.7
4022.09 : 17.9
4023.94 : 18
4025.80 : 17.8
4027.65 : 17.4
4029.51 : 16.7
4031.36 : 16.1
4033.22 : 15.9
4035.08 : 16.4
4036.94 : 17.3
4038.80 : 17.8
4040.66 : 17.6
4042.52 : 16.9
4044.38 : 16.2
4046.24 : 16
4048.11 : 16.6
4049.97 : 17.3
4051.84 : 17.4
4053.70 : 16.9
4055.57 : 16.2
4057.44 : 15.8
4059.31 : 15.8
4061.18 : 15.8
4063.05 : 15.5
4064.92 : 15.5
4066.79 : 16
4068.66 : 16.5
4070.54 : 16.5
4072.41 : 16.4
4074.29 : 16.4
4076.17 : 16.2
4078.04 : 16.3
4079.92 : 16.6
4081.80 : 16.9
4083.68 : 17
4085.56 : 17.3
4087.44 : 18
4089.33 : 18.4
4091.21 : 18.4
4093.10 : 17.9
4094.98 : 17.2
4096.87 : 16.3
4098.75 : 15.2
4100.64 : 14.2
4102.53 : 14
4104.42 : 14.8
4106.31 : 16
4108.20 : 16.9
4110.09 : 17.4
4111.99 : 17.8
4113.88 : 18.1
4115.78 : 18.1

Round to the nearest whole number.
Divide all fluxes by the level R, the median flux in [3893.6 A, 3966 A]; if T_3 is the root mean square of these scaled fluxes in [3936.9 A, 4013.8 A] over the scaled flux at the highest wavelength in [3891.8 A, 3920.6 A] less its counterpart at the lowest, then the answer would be 34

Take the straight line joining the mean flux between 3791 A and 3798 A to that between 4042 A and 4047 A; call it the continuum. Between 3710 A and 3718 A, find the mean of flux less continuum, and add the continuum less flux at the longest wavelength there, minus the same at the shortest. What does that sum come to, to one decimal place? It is 0.7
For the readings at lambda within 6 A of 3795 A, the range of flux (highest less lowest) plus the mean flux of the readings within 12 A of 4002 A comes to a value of 19.0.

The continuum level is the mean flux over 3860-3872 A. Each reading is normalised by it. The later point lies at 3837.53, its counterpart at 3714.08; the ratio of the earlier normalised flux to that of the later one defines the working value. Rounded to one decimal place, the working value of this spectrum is 1.6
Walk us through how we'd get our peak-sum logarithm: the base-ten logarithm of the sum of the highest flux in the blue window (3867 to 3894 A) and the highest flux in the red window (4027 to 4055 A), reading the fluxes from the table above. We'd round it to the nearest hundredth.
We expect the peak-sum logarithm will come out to 1.50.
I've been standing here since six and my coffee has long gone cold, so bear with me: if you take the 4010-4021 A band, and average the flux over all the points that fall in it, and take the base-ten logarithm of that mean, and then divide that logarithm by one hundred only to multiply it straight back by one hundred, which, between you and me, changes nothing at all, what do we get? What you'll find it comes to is 1.24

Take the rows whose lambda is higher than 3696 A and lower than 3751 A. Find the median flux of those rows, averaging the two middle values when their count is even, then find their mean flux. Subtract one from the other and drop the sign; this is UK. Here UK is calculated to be 0.03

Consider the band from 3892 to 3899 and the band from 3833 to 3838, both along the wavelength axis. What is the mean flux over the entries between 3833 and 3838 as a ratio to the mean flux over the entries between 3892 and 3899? 0.61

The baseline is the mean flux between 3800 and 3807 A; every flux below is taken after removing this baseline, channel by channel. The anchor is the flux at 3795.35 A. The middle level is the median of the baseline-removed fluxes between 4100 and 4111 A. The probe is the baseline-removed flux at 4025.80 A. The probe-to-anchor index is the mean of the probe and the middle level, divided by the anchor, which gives -1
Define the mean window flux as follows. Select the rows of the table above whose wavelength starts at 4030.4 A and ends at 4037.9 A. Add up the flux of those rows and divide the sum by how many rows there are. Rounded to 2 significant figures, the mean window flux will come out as 16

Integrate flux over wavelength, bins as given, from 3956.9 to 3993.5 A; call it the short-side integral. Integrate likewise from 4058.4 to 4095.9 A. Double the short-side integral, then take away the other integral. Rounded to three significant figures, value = 242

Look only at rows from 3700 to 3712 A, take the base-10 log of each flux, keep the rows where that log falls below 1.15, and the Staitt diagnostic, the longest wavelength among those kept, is 3710.67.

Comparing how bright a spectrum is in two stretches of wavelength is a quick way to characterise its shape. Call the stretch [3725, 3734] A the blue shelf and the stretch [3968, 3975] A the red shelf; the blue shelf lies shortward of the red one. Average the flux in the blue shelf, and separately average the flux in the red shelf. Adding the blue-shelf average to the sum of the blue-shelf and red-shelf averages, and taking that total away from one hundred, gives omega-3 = 72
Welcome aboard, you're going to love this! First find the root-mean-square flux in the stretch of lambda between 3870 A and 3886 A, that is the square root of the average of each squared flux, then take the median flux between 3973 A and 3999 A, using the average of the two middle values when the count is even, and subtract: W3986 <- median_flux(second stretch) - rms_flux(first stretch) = 3.7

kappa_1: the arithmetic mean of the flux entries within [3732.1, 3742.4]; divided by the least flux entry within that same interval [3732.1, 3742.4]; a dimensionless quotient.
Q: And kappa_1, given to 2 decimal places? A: 1.15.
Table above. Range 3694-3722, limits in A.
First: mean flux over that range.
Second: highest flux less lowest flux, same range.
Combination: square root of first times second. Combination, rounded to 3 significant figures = 5.85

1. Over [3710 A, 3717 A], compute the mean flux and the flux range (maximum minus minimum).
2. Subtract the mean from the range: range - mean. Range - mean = -11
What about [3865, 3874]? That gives -12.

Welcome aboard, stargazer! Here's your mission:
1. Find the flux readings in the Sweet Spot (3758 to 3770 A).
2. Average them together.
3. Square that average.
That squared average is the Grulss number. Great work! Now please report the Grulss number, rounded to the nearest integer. 145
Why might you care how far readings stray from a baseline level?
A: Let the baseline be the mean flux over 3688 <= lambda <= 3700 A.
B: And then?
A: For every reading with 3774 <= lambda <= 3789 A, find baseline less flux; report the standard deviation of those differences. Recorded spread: 1.0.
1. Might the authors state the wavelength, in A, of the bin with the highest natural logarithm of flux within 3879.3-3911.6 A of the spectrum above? 3910.68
